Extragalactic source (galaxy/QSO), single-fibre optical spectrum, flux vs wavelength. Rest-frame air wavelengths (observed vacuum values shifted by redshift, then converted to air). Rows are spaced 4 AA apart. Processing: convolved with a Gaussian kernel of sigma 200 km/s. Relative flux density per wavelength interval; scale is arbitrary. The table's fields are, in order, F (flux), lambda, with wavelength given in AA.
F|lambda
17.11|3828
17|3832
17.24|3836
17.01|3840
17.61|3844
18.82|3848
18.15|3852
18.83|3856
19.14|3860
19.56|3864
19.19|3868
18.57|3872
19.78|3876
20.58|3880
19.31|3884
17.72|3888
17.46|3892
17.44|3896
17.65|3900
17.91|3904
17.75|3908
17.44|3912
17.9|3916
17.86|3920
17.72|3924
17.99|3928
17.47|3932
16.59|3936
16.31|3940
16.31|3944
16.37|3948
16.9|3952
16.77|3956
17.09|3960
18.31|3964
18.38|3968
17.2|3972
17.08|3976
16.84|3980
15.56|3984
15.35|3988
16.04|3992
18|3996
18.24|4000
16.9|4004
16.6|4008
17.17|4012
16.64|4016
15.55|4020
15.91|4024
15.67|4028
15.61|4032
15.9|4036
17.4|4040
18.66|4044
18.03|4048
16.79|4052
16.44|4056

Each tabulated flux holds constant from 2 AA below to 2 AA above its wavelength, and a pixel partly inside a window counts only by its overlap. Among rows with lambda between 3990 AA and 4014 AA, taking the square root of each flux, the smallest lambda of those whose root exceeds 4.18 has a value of 3996 AA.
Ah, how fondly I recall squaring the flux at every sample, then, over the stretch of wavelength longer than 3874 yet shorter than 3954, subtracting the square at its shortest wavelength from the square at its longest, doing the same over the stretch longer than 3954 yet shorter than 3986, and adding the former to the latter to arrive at -145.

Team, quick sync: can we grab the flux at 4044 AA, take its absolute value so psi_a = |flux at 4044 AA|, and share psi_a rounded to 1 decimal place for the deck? 18.7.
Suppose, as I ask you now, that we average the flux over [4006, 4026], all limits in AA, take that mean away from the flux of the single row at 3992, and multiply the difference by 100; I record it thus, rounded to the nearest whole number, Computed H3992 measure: -33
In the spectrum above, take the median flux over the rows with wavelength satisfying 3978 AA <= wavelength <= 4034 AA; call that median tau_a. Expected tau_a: 16.3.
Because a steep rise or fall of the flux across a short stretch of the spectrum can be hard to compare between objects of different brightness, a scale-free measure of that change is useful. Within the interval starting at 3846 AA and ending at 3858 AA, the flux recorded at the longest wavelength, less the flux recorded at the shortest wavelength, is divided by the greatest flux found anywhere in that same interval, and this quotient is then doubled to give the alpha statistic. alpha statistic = 0.00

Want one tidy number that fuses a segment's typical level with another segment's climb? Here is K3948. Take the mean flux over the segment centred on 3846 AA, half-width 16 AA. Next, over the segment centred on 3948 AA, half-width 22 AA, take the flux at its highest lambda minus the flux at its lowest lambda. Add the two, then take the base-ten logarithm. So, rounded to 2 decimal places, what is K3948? 1.26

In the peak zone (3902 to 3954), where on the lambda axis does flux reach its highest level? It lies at 3928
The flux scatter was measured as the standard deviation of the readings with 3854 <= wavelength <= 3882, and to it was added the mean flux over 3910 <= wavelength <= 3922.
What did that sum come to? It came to 18.4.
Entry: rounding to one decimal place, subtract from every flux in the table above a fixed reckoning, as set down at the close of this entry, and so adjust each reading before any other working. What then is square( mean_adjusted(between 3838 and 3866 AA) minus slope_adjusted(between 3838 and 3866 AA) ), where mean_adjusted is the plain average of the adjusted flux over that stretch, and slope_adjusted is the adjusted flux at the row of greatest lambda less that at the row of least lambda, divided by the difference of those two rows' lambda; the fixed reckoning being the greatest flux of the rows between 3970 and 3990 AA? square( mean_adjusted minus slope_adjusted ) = 1.3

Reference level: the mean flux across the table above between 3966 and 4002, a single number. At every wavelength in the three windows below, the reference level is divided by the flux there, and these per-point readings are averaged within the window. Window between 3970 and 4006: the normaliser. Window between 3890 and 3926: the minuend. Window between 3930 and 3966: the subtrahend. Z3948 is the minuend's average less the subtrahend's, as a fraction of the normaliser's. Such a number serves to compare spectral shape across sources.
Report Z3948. -0.045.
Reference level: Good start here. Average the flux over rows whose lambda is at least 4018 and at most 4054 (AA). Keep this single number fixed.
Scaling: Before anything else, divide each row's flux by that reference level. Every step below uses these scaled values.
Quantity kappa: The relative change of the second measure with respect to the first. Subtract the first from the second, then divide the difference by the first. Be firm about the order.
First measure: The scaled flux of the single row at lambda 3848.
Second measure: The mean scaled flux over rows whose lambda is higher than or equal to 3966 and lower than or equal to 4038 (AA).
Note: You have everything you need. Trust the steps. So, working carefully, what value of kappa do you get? -0.12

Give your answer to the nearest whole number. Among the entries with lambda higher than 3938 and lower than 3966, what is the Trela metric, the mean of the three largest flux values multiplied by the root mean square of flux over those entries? 294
